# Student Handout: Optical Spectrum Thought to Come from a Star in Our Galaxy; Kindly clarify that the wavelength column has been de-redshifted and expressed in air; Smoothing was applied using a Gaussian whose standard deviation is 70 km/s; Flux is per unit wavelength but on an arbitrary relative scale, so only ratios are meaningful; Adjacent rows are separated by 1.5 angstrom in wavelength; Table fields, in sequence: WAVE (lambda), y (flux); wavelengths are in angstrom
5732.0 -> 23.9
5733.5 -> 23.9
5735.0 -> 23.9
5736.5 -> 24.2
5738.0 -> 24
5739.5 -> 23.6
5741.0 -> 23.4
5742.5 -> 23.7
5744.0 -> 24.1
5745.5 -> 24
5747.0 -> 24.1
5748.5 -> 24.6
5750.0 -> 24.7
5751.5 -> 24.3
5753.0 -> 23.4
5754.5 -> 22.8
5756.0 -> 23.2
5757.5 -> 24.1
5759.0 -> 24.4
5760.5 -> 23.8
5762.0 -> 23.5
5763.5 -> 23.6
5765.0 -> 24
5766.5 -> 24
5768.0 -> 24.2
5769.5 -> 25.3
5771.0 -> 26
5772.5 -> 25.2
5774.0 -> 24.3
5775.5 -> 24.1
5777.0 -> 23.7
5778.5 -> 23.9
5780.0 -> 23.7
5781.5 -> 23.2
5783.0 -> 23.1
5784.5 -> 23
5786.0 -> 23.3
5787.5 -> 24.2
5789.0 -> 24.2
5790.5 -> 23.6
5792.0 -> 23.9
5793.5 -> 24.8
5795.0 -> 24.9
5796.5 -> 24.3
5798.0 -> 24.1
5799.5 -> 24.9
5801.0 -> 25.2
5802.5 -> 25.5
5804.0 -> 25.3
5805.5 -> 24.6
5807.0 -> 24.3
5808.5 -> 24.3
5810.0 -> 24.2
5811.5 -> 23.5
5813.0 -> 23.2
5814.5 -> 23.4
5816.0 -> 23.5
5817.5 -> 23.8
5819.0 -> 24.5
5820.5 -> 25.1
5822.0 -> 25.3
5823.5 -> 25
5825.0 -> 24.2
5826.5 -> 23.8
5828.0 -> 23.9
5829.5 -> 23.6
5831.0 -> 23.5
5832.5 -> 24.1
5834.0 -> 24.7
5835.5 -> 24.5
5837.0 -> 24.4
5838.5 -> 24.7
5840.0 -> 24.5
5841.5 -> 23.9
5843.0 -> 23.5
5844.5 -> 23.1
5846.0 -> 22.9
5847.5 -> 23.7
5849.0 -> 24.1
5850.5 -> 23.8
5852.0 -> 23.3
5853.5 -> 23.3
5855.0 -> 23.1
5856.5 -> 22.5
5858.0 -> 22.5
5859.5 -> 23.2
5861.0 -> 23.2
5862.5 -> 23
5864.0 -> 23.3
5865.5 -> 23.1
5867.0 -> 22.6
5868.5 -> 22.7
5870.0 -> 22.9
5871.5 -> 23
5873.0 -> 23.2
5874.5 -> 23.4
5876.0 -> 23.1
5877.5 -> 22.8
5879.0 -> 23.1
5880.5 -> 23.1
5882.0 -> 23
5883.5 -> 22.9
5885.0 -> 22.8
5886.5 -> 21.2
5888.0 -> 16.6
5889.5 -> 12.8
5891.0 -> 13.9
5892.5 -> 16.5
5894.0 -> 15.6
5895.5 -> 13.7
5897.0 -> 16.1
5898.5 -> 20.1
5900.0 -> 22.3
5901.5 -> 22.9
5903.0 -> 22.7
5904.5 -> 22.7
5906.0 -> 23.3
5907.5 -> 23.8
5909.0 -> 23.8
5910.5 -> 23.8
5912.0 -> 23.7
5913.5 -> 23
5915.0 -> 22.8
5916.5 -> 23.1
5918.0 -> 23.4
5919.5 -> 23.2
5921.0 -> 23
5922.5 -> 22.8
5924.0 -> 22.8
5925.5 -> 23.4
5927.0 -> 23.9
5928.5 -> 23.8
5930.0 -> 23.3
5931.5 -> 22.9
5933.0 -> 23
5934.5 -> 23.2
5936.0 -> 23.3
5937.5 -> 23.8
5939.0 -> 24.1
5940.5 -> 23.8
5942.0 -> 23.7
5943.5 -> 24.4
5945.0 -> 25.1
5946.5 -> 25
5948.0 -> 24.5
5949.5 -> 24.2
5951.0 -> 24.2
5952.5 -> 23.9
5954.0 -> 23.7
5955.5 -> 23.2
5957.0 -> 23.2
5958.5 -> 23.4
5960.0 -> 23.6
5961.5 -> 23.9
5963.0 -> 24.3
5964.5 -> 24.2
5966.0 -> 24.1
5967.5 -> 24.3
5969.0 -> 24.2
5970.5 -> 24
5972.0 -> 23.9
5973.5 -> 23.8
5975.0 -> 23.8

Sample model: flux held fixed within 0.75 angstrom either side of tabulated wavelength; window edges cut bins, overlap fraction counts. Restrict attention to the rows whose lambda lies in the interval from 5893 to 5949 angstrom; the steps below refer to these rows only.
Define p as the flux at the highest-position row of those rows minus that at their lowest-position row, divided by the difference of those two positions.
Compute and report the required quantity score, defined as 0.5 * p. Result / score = 0.082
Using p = 0.165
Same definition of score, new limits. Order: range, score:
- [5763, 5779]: 0.010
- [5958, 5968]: 0.050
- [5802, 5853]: -0.022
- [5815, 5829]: 0.017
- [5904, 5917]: 0.017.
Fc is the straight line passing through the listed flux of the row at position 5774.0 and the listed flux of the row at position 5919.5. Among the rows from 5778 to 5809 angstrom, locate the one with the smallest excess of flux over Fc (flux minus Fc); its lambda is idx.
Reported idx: 5784.5 angstrom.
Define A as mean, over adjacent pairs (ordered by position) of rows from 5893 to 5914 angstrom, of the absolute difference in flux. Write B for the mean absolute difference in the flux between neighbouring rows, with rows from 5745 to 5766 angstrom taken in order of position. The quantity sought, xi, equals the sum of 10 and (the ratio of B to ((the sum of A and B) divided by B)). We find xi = 10.13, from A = 1.02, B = 0.43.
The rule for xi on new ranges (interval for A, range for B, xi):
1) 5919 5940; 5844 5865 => 10.17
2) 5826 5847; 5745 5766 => 10.25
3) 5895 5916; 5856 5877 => 10.05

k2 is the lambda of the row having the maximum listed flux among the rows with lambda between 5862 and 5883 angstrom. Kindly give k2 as 5874.5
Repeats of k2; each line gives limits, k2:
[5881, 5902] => 5882.0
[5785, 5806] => 5802.5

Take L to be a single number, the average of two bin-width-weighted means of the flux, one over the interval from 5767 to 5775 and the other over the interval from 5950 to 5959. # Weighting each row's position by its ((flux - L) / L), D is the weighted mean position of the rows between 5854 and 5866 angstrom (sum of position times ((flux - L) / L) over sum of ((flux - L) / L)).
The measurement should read 5859.9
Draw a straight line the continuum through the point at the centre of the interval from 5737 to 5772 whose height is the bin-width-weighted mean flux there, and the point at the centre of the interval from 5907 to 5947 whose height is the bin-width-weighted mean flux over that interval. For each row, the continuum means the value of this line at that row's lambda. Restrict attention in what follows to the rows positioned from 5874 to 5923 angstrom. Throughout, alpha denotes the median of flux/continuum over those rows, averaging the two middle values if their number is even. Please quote 0.97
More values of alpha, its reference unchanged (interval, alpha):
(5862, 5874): 0.97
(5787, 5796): 1.01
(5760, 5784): 1.00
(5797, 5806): 1.05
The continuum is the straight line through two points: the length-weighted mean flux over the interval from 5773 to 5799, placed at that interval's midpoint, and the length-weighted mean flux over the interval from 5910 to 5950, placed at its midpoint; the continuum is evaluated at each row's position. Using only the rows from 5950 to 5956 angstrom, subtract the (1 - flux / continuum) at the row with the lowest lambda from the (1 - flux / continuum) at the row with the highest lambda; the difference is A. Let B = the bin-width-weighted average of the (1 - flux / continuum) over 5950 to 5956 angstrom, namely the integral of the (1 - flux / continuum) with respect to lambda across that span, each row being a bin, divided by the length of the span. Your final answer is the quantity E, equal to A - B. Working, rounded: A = 0.042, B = -0.011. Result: 0.05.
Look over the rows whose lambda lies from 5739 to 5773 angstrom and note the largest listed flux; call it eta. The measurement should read 26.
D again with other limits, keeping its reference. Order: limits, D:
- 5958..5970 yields 5960.6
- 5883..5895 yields 5890.3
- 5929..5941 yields 5933.9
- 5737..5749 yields 5740.8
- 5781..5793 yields 5785.2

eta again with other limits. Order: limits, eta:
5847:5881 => 24.1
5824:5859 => 24.7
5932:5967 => 25.1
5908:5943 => 24.1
